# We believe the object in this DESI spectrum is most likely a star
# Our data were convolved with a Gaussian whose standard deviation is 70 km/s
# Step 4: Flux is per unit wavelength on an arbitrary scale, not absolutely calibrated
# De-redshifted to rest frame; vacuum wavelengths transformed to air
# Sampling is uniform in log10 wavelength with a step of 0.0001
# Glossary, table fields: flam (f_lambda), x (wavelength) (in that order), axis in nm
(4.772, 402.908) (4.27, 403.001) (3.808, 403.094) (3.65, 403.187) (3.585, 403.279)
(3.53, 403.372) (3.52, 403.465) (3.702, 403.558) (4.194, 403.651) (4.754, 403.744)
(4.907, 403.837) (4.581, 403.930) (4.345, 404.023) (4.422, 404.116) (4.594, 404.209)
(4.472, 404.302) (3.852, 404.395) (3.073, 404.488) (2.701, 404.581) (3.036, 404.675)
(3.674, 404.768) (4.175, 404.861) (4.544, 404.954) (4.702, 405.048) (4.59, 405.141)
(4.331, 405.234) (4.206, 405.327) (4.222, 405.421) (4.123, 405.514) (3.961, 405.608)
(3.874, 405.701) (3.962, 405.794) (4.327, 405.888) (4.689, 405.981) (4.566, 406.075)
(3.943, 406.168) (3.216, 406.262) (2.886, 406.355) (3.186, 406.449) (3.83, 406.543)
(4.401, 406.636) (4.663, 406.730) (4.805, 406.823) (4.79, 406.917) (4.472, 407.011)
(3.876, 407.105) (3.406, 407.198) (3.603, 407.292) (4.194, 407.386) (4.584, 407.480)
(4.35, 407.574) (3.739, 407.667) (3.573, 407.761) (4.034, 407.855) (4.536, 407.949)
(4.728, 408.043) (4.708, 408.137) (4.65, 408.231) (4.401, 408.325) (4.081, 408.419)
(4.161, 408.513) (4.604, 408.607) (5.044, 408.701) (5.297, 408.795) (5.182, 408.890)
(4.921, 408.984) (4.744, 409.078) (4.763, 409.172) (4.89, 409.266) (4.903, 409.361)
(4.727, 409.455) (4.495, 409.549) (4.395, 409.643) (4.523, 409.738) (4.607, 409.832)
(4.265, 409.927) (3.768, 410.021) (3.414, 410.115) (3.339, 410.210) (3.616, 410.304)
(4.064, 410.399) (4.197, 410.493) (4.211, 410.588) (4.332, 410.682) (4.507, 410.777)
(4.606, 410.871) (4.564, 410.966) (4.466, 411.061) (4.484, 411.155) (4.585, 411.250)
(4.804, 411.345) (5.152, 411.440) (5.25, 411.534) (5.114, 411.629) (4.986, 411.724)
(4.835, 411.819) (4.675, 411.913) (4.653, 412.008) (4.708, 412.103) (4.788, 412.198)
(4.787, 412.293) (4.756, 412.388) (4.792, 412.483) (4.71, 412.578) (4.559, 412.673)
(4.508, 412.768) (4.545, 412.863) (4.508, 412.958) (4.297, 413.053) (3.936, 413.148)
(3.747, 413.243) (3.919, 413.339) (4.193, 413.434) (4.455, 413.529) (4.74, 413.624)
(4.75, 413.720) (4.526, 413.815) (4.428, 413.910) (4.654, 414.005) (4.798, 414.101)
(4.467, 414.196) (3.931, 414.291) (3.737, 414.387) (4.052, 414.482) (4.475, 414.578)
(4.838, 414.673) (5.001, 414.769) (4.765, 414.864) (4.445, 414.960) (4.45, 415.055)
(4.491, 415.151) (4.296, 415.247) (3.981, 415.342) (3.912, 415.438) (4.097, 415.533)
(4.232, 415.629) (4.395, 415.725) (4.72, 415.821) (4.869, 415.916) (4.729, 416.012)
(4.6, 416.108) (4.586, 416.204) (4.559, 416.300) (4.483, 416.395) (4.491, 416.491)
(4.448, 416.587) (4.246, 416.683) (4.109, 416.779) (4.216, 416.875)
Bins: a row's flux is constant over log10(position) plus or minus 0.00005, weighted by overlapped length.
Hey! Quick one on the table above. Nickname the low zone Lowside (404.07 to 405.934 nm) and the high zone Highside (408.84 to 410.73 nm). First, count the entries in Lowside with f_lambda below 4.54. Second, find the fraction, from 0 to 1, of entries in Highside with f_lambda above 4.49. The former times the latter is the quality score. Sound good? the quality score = 8.0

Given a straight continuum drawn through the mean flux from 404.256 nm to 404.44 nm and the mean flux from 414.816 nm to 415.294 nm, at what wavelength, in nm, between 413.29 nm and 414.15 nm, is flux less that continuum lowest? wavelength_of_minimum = 413.339 nm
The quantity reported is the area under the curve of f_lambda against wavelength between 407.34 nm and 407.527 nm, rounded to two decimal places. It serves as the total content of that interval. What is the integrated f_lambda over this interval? 0.82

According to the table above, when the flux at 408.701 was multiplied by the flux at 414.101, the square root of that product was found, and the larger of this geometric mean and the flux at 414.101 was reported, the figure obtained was 4.9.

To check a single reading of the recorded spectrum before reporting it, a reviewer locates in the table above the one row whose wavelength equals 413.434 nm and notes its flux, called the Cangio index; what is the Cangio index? 4.193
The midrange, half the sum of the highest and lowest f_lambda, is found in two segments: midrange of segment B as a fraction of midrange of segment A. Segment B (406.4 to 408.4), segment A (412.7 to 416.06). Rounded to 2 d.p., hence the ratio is 0.91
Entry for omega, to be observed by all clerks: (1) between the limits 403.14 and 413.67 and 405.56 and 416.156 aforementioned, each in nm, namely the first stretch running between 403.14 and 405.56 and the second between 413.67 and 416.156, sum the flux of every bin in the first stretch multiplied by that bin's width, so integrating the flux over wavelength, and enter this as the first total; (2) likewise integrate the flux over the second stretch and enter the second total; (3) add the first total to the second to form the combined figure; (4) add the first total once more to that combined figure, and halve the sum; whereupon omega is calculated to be 15.3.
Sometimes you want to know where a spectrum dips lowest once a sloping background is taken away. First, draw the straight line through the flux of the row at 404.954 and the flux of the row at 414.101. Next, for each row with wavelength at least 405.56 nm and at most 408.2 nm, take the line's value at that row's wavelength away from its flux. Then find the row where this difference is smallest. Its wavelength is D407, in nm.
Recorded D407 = 406.355 nm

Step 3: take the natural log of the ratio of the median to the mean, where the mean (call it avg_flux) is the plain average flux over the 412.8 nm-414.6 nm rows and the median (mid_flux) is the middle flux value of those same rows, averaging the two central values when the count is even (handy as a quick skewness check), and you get 0.030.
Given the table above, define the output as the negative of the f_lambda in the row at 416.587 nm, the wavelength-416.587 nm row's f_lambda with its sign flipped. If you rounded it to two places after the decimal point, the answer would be -4.45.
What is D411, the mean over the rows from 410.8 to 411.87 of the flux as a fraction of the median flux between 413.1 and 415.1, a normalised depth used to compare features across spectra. 1.08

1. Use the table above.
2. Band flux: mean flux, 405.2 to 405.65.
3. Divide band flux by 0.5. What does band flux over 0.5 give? 8.3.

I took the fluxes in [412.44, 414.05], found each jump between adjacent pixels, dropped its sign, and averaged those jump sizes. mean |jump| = 0.17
